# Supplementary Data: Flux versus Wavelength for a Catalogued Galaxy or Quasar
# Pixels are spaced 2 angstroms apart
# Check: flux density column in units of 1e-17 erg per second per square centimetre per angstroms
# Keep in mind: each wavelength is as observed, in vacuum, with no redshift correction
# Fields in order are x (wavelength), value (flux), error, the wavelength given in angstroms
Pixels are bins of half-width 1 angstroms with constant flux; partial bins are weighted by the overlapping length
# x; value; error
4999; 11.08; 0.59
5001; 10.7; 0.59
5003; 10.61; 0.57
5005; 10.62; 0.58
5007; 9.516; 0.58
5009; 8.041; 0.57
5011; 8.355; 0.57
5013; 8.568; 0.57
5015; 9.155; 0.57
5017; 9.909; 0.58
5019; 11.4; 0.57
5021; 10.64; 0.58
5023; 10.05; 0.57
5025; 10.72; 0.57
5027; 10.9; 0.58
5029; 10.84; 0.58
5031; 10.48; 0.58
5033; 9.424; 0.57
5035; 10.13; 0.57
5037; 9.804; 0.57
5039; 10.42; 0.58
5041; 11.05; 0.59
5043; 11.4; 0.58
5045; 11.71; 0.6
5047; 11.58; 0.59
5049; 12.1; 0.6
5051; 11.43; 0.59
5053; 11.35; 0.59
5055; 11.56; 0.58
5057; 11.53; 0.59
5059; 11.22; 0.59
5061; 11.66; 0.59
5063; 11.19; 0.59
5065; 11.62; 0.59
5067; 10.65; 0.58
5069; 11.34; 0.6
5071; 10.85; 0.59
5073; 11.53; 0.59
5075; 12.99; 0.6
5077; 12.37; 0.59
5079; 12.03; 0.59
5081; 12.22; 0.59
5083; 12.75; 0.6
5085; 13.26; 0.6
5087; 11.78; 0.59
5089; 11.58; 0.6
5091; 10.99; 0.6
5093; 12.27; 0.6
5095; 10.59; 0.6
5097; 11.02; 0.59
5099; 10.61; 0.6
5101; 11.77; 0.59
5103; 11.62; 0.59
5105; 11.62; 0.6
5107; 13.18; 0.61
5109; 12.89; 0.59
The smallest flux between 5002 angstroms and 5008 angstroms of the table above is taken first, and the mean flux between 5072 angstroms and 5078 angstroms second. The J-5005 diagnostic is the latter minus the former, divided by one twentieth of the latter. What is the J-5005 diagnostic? 5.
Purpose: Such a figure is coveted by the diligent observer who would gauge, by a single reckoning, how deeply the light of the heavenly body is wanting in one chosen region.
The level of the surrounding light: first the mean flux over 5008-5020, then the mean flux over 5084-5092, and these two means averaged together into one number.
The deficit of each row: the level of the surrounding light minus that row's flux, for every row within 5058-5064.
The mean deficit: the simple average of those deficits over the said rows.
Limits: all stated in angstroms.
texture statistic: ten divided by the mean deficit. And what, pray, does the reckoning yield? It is -13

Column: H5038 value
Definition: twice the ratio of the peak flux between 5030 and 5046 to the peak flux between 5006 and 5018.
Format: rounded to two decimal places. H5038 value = 2.36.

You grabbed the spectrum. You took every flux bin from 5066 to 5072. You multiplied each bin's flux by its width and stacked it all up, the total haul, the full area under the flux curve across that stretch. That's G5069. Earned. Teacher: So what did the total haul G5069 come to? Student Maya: 66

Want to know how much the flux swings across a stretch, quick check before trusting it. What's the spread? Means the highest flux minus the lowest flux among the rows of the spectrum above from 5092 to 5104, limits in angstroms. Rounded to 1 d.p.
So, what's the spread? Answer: 1.7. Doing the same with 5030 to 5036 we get 1.1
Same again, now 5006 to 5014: 1.5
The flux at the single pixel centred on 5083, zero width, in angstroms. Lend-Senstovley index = 12.75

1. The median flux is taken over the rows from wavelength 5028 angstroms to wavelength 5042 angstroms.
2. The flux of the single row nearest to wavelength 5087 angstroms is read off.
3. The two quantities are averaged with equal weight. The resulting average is 11.1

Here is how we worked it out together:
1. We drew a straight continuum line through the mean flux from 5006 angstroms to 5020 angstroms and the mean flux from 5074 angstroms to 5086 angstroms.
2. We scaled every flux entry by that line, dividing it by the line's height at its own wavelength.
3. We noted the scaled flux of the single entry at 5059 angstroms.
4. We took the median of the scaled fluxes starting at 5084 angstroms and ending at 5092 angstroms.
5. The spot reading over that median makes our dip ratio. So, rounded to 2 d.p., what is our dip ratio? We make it 1.08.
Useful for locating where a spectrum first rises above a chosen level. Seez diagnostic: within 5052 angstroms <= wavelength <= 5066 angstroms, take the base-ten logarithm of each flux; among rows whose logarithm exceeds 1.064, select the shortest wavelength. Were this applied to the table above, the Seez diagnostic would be 5061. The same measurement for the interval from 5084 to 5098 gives 5085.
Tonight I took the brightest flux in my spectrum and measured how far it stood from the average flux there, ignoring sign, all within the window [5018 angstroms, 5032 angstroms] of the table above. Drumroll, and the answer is 0.68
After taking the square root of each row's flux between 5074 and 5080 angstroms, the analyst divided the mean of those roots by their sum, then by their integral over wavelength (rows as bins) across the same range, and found 0.0157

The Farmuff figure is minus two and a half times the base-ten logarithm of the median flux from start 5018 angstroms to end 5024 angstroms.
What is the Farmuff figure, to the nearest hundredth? -2.57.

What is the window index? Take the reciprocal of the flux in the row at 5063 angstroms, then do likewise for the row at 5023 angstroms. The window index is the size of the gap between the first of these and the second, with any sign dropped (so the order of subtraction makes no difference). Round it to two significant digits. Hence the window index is 0.010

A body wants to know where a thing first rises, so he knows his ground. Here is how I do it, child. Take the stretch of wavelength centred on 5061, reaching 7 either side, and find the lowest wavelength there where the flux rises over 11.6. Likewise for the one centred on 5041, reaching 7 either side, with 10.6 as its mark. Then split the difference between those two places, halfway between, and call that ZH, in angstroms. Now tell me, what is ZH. 5051 angstroms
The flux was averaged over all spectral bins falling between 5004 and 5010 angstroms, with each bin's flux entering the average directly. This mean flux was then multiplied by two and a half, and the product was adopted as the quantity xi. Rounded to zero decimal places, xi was 23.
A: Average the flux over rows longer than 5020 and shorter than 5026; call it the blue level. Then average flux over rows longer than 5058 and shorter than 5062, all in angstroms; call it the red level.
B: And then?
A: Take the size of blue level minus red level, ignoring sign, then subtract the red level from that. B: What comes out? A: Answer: -10.5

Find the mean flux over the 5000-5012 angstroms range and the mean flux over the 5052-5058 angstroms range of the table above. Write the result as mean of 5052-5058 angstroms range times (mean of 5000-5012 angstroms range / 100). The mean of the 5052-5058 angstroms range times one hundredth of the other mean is 1.11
